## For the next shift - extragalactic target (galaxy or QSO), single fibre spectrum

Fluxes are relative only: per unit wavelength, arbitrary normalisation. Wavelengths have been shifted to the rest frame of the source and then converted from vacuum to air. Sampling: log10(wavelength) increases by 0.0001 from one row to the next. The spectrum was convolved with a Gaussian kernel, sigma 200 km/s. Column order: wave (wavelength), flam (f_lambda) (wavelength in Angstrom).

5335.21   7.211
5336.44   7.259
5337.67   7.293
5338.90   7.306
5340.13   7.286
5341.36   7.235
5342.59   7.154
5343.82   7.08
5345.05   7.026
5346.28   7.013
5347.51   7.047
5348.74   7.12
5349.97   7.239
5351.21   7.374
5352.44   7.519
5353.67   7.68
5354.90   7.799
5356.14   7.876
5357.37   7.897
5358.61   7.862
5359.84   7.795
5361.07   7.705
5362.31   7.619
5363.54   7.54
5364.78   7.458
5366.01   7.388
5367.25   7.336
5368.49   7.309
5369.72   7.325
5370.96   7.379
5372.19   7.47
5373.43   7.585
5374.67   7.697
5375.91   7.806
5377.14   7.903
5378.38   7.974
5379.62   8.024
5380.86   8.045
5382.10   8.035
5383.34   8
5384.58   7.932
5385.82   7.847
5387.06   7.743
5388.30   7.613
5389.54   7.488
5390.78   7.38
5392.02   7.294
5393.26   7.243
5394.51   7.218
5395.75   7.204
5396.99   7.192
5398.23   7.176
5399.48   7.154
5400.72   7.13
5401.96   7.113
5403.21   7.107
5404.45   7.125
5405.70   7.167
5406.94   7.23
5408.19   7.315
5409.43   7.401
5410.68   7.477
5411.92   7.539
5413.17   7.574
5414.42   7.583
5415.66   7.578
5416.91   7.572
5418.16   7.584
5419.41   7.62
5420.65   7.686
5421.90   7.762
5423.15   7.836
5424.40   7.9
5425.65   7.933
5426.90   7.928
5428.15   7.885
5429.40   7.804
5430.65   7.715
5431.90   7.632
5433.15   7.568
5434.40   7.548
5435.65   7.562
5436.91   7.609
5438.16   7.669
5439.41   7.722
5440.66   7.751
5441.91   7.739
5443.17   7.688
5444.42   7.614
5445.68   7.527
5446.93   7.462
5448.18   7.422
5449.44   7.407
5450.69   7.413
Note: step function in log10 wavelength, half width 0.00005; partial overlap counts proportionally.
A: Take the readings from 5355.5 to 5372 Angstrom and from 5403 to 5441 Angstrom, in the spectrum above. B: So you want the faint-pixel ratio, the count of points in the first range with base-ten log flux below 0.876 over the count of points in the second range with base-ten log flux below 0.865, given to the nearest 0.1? 1.2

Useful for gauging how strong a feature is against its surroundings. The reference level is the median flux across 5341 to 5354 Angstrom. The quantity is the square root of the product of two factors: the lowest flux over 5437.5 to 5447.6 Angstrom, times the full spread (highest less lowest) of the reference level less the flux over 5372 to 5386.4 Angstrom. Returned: 2.07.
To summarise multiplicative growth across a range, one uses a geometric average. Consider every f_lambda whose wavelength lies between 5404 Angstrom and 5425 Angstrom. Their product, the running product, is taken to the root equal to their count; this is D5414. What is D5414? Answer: 7.52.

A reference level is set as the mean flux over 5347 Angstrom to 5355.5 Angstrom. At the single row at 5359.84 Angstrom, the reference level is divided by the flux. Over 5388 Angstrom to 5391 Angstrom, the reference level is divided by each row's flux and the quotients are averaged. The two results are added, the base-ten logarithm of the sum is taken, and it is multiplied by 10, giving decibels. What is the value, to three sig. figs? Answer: 2.87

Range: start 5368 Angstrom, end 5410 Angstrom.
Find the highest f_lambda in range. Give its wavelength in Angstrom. 5380.86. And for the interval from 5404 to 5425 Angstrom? 5424.40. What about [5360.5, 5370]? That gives 5361.07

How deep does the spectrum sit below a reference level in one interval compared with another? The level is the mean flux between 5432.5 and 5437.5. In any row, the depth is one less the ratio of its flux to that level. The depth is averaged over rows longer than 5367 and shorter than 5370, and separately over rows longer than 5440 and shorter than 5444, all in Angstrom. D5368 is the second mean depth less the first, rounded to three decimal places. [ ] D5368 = -0.053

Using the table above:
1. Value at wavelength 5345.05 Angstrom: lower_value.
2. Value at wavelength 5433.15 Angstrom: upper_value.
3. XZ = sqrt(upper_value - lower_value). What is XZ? 0.74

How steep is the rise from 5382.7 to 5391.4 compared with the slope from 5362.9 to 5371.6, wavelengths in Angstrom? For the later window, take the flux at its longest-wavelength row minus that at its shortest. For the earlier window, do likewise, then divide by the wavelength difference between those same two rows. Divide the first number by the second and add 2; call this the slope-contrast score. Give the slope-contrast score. 31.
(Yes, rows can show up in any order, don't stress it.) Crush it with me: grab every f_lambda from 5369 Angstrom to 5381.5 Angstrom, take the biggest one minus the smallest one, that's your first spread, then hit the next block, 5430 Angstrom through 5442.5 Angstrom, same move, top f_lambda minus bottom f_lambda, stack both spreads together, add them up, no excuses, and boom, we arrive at 0.92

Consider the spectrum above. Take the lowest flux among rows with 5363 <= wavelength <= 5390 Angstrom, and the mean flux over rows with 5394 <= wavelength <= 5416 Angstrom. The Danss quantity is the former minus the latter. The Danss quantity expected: 0.0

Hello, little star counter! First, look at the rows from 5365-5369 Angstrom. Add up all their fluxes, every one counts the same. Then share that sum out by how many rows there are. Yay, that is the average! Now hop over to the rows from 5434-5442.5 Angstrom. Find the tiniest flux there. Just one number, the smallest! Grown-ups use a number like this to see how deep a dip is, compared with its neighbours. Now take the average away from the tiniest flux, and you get 0.20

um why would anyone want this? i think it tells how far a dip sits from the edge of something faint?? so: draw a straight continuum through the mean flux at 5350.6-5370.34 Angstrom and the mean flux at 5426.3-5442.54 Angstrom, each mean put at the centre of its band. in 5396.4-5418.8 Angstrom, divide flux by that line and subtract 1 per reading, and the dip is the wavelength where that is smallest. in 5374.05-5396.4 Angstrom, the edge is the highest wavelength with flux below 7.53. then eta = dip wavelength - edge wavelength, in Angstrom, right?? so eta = 7.5 Angstrom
